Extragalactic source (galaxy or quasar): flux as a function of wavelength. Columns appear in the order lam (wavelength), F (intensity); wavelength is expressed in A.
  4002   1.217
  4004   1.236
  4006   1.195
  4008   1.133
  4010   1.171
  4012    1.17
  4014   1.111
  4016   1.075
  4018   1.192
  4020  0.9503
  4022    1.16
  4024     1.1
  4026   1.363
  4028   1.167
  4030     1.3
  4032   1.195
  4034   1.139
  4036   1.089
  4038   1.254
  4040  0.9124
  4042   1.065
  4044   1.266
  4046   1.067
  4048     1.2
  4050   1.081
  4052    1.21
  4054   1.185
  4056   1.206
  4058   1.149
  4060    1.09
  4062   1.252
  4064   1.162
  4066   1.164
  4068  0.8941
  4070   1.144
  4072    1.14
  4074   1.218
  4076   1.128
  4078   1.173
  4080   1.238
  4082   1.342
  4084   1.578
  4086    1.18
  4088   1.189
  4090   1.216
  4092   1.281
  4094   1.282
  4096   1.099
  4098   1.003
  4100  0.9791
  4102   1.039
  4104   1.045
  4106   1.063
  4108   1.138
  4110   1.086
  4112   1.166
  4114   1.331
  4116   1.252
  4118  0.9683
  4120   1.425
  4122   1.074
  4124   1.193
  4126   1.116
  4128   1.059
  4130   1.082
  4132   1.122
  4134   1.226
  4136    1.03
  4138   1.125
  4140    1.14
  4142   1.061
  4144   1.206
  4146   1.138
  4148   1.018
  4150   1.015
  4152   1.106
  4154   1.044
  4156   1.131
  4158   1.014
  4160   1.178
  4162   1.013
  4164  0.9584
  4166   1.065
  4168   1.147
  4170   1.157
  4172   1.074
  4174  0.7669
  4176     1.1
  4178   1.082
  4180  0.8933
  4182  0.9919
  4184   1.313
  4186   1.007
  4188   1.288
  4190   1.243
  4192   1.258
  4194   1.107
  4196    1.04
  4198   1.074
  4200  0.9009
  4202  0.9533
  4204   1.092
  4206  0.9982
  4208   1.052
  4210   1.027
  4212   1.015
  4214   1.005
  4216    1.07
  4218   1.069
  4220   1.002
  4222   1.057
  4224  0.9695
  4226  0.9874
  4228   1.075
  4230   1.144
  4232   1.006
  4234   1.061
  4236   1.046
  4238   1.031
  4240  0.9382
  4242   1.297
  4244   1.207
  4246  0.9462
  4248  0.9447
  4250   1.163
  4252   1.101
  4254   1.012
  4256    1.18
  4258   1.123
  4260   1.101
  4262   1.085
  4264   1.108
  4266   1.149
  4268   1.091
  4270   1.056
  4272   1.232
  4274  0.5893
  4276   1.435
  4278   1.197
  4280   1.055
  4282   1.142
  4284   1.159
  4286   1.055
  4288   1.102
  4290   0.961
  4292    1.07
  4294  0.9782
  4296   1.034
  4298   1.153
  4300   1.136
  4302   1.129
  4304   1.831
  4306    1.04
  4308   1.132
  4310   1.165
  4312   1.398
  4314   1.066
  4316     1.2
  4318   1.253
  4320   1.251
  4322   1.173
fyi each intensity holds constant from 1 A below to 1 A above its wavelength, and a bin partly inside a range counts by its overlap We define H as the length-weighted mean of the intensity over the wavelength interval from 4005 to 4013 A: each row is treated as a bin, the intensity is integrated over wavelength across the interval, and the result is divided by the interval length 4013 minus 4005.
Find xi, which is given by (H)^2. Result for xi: 1.36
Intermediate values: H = 1.17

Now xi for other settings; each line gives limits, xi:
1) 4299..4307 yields 1.65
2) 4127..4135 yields 1.26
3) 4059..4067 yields 1.36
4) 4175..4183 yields 1.03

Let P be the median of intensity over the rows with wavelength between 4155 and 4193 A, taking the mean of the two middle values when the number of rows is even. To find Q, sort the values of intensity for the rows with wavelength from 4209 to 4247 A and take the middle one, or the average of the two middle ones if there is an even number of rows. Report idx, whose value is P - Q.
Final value 0.05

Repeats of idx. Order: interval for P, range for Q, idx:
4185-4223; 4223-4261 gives -0.01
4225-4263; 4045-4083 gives -0.09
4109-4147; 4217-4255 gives 0.08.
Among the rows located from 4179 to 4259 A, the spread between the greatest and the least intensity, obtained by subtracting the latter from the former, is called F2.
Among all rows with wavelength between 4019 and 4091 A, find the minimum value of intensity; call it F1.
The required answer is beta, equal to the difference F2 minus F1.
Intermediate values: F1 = 0.8941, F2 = 0.42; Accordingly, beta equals -0.47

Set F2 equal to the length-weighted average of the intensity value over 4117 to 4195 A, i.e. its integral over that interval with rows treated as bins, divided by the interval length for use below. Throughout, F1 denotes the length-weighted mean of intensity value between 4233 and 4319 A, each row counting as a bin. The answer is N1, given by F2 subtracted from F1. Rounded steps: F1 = 1.12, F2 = 1.10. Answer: 0.019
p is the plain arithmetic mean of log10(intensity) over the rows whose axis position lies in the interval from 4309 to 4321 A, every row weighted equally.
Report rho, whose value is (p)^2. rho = 0.0073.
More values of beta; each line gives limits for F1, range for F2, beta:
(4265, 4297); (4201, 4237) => -0.40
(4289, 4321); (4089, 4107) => -0.66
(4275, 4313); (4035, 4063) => -0.61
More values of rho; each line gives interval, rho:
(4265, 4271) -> 0.0016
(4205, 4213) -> 0.0001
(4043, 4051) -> 0.0037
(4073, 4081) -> 0.0056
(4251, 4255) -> 0.0006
